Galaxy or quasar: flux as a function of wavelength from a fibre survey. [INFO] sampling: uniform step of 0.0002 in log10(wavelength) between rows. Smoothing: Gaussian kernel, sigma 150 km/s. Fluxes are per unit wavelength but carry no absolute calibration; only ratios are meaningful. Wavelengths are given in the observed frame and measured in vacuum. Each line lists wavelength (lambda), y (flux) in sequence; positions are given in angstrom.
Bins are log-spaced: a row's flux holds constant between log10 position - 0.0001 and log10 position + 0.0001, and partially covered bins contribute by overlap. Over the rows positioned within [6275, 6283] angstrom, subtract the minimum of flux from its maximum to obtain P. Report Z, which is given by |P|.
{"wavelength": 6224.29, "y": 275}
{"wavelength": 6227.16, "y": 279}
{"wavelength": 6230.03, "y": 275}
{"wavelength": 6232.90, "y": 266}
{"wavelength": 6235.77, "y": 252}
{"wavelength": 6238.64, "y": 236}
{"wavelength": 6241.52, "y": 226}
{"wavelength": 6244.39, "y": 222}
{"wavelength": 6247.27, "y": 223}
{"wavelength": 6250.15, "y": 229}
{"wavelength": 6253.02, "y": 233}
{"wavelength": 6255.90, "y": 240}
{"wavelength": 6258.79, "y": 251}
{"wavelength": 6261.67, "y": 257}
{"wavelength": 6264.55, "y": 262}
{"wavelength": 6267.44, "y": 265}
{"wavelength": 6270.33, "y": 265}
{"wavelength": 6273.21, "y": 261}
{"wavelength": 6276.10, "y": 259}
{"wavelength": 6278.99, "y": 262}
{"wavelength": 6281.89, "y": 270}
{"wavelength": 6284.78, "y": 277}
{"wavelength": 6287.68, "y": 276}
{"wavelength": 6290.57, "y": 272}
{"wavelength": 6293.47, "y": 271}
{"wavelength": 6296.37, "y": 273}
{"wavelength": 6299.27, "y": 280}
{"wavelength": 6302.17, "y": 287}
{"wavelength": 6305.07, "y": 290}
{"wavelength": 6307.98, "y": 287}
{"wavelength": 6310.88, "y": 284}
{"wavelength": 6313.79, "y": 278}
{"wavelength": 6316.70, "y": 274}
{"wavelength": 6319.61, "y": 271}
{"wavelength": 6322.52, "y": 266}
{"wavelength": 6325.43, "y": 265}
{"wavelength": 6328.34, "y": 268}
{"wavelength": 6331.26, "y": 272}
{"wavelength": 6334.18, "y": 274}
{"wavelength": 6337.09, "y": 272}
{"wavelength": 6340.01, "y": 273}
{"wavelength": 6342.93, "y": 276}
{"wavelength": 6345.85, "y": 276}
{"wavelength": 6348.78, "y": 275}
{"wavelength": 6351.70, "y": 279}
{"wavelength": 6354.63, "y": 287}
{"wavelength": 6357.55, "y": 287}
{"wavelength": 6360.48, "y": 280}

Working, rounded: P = 11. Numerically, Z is 11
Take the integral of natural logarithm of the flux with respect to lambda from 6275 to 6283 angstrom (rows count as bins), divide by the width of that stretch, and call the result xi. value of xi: 5.57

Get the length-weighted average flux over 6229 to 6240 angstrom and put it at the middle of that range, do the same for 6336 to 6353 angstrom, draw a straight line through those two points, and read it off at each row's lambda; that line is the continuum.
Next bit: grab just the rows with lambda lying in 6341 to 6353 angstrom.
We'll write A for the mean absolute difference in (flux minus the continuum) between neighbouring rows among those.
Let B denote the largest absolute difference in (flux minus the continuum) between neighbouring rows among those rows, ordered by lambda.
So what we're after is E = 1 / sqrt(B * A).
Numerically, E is 0.39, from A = 1.8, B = 3.5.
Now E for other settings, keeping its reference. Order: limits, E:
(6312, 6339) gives 0.24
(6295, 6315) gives 0.18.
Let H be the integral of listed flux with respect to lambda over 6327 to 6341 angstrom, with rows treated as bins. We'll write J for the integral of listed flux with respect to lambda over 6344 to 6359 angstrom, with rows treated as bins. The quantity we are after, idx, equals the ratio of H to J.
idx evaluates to 0.90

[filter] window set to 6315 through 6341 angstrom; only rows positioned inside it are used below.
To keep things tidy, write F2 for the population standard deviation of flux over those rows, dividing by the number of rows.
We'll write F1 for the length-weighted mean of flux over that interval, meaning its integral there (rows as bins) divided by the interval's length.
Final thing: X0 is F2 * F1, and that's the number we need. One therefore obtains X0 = 866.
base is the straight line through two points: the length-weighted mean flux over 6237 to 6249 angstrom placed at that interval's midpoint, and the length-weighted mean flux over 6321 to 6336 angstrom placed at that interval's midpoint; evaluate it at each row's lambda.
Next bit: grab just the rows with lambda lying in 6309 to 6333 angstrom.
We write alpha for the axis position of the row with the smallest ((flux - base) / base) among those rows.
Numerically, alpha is 6325.43 angstrom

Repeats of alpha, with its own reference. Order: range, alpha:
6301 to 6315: 6313.79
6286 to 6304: 6293.47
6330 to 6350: 6348.78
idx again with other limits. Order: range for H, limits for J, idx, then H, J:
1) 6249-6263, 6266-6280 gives 0.92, 3391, 3675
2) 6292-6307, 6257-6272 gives 1.08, 4205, 3893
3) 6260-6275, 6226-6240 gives 1.07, 3928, 3660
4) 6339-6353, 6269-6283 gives 1.05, 3862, 3685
